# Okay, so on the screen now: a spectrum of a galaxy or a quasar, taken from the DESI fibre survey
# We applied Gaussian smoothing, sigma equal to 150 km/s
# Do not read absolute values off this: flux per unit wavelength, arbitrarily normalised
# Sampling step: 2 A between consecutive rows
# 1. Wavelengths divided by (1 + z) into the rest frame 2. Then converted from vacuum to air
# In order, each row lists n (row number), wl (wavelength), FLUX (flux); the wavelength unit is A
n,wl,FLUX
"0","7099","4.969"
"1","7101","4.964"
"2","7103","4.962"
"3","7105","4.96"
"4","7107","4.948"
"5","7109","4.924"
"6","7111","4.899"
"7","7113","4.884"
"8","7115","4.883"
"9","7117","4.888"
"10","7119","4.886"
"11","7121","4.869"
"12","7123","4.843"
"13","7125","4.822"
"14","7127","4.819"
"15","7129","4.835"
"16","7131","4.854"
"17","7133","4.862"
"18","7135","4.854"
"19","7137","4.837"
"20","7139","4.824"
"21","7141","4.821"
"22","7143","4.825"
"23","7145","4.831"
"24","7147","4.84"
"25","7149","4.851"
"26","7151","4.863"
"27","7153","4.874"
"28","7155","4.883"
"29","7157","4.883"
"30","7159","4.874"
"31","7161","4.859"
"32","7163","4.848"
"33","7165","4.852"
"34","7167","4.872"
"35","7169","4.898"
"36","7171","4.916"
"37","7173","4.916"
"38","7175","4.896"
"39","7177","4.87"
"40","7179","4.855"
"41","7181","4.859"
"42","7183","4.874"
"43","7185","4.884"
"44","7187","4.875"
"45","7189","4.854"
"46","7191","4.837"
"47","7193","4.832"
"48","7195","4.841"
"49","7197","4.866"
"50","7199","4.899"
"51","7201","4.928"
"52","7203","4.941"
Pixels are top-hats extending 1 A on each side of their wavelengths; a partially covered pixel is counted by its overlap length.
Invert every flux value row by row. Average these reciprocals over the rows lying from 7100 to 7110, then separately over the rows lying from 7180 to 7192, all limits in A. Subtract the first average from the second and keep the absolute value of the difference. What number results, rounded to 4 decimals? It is 0.0036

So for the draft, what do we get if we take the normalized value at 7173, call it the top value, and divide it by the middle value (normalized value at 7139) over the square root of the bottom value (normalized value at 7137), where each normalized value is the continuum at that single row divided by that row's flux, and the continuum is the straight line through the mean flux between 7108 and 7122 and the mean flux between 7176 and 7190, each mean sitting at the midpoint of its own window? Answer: 0.984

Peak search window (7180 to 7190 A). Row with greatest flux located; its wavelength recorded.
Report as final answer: 7185 A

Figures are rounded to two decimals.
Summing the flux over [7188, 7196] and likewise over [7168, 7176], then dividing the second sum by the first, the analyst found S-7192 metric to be 1.01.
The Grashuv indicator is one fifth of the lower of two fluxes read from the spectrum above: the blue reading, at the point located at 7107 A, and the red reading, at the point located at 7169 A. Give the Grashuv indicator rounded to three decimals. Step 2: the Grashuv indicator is 0.980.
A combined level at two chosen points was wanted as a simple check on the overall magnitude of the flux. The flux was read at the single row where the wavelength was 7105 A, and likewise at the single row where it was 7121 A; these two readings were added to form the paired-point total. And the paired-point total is 9.83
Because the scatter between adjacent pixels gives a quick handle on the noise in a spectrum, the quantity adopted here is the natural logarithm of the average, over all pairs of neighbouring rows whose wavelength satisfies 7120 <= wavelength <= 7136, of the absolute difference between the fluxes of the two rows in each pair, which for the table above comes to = -4.24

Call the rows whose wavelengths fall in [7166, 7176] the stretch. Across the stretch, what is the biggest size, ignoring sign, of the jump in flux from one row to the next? 0.026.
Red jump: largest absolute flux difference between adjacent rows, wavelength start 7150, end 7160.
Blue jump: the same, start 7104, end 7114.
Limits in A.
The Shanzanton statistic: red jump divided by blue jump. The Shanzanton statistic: 0.44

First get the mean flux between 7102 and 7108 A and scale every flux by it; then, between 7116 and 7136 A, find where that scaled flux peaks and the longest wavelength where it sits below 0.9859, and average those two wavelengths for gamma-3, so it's 7126 A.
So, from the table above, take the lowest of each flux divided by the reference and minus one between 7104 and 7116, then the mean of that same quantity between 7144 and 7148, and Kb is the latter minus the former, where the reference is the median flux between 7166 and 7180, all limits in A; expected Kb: -0.010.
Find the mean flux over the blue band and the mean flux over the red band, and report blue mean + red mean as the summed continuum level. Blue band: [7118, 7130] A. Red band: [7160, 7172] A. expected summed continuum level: 9.72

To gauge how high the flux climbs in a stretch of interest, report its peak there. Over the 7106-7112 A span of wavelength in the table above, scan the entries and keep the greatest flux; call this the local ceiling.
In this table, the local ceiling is 4.948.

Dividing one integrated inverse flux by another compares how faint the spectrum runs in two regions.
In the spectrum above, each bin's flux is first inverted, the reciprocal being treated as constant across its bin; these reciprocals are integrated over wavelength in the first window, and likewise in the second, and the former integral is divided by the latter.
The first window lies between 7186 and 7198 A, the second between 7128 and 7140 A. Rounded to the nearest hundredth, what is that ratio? 1.00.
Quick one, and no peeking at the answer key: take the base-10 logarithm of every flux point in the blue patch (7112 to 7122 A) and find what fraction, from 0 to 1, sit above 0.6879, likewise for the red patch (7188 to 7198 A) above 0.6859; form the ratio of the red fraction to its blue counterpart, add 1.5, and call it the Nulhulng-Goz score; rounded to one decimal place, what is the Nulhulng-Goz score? 2.0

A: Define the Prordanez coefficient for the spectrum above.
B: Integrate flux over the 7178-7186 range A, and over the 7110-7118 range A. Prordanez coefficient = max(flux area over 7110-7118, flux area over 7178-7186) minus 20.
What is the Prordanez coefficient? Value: 19.1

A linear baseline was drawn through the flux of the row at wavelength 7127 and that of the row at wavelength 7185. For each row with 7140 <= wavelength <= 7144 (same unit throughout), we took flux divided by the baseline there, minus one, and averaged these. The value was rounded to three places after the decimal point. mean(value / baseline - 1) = -0.003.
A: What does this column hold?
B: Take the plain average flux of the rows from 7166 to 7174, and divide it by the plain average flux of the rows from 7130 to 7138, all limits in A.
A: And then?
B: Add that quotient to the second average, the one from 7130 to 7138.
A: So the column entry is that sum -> 5.86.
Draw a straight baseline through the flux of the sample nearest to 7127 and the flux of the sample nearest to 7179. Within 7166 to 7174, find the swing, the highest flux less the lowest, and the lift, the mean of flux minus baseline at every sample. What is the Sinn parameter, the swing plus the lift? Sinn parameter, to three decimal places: 0.096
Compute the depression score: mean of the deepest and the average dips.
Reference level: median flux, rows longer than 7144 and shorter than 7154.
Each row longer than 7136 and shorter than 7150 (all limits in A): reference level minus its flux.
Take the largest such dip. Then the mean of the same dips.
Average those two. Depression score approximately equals 0.024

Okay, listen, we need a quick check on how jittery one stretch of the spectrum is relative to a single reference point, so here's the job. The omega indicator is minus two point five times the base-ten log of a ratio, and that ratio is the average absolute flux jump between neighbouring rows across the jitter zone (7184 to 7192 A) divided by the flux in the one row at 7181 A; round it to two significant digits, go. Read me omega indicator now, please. 6.2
